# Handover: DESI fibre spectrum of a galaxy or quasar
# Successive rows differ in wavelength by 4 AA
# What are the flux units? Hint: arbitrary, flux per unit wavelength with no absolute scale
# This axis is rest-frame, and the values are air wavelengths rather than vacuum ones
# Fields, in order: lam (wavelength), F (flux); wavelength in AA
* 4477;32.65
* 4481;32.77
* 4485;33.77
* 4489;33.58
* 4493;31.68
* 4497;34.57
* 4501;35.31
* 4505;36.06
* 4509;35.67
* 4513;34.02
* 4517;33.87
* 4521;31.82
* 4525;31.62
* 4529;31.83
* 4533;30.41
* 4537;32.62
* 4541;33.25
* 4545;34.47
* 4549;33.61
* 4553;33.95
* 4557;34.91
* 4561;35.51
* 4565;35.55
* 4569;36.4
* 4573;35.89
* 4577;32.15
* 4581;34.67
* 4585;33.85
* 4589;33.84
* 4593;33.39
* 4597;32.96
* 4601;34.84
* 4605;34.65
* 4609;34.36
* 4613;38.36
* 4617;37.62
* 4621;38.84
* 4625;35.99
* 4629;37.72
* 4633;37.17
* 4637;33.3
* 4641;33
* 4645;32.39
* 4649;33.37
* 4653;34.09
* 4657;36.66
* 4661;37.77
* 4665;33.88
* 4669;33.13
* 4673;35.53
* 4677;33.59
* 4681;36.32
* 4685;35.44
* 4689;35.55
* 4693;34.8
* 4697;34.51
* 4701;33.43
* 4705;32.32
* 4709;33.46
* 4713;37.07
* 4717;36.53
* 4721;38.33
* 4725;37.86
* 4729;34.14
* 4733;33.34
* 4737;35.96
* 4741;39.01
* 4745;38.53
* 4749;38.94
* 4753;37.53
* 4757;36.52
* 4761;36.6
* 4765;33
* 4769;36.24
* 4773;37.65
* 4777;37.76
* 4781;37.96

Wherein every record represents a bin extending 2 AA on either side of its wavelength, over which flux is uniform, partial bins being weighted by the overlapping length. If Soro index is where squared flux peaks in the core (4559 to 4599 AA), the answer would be 4569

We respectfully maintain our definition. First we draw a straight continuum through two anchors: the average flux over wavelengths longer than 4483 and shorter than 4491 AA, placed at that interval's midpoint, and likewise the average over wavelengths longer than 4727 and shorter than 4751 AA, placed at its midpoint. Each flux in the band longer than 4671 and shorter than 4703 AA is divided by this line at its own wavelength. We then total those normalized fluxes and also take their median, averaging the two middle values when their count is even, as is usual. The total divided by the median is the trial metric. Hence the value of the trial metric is 7.95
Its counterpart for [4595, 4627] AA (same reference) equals 8.13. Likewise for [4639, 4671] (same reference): 8.16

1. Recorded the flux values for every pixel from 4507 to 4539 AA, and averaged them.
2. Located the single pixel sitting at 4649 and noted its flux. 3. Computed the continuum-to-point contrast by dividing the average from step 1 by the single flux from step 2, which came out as 0.98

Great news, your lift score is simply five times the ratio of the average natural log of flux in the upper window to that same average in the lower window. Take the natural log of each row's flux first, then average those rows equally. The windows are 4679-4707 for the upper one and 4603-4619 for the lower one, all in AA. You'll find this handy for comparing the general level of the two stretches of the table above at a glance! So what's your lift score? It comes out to 4.94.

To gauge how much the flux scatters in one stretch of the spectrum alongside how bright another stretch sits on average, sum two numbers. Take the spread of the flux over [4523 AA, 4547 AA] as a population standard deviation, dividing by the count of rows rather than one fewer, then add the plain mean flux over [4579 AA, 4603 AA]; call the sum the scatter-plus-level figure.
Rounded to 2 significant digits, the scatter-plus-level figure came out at 35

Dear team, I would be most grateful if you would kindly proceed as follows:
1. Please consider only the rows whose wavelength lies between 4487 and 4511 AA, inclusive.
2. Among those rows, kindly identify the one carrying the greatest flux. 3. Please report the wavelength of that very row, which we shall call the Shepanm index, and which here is 4505 AA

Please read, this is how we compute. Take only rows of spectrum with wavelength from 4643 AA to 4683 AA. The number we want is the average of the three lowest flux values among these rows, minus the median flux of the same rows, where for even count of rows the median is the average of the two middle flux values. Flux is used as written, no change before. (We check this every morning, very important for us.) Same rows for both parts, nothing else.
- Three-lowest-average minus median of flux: -1.0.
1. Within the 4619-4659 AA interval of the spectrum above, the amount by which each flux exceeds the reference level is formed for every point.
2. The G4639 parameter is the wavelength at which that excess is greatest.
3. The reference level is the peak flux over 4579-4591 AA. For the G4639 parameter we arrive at 4621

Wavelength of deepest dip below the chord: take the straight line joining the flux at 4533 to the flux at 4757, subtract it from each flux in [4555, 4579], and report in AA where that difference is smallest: 4577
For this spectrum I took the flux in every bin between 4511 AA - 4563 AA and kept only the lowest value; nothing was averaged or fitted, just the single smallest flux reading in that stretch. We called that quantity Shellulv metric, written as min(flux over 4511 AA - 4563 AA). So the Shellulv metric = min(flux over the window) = 30.41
